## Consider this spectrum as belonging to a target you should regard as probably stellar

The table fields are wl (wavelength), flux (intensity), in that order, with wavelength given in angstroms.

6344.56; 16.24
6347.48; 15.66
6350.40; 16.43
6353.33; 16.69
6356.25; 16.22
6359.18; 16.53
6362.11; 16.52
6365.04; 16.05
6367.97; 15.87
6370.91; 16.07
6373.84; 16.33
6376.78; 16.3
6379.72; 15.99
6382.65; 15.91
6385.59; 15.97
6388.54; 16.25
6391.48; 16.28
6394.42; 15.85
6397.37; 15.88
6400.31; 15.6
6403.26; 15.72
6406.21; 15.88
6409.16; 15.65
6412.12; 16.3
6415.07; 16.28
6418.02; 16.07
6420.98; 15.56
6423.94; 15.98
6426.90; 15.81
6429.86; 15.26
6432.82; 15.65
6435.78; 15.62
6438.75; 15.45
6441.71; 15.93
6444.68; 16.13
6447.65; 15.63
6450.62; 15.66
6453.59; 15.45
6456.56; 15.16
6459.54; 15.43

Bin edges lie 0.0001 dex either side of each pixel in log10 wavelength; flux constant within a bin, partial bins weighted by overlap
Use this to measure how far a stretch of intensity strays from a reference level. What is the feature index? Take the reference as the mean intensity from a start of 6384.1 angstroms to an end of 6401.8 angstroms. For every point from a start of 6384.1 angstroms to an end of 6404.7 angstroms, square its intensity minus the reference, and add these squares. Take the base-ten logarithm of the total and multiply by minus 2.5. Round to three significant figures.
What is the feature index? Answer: 1.00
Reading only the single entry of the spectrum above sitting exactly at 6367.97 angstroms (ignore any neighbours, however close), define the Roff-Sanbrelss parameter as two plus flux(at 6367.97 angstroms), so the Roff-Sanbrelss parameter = 17.9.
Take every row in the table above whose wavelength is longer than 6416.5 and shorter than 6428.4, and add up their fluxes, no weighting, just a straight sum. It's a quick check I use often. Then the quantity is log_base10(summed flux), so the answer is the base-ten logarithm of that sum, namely 1.802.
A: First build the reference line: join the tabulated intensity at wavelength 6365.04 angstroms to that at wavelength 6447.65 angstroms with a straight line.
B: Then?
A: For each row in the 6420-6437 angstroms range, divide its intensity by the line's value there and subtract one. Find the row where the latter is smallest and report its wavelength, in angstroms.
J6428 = 6429.86 angstroms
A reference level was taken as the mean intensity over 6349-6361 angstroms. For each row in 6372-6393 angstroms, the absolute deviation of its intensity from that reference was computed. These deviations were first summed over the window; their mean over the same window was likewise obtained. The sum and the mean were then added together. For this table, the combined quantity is 3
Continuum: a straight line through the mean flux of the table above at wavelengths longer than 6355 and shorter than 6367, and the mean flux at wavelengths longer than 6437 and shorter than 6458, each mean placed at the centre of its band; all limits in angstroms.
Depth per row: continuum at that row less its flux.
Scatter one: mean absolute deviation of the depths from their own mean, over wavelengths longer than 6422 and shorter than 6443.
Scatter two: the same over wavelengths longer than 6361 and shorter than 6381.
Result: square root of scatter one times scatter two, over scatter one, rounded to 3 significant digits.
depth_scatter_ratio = 1.01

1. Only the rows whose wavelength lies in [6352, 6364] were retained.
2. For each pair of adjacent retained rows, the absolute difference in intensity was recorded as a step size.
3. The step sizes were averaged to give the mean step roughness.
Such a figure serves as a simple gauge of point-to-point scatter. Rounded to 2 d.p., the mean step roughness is 0.26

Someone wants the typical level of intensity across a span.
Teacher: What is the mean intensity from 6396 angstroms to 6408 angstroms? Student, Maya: 15.8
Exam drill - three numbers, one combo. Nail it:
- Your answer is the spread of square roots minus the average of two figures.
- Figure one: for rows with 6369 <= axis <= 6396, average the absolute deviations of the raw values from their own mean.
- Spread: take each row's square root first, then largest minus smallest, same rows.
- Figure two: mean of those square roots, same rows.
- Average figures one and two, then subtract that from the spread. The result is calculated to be -2.03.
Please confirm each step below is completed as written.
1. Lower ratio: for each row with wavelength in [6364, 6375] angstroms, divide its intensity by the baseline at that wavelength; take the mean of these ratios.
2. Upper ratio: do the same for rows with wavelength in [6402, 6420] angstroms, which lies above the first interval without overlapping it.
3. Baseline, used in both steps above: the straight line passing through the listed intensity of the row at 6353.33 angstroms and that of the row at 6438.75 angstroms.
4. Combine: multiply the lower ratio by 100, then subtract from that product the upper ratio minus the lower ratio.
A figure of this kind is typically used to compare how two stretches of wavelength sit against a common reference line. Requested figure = 98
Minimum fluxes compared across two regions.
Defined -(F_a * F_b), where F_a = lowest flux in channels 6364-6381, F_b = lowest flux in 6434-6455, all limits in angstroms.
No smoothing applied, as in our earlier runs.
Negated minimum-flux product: -245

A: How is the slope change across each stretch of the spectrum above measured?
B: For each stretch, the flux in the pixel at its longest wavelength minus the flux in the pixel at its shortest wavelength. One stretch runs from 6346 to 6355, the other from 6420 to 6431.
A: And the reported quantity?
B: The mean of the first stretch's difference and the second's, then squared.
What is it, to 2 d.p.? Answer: 0.13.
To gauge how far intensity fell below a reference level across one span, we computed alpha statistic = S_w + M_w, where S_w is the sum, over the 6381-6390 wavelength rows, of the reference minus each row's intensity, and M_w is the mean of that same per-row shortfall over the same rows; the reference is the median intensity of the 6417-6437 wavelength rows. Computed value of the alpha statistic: -1.6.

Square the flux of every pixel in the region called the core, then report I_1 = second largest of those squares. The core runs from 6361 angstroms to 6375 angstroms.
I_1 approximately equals 267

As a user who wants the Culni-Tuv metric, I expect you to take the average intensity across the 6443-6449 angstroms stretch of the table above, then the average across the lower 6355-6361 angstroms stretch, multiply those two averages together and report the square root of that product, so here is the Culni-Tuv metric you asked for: 16.13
